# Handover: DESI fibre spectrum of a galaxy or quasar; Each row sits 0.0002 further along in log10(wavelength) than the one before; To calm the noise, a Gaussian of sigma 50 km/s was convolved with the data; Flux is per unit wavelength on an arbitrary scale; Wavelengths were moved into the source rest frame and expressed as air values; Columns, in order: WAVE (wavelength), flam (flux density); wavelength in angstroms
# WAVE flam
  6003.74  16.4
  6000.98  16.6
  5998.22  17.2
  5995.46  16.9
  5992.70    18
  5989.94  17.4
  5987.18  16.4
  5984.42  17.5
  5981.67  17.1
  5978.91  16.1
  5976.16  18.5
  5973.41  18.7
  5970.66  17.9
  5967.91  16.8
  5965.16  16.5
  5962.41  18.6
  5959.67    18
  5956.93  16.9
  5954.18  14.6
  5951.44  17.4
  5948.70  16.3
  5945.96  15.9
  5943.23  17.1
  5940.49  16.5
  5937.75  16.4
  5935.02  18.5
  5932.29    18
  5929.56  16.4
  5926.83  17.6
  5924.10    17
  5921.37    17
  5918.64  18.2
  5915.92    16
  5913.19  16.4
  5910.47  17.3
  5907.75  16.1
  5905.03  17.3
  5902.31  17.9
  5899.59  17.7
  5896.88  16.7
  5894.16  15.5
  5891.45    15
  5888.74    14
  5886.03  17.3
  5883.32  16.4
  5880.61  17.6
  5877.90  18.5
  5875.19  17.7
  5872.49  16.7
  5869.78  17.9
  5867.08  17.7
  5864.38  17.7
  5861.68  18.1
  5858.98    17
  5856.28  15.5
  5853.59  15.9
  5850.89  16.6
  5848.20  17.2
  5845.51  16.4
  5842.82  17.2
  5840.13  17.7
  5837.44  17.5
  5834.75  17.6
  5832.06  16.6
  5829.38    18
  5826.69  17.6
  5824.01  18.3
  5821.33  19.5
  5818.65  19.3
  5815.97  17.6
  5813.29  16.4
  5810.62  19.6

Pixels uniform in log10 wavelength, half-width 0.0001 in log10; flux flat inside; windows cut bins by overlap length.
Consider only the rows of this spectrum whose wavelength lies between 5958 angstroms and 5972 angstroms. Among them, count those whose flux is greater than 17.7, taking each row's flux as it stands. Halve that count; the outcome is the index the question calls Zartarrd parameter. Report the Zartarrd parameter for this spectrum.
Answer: 1.50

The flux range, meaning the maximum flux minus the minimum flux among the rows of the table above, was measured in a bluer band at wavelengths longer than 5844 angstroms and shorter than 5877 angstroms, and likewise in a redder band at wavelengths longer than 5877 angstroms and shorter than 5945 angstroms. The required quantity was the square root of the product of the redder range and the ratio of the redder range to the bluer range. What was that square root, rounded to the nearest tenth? 2.8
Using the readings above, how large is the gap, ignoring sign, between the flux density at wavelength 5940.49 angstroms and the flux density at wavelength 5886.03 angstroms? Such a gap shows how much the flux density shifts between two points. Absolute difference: 0.80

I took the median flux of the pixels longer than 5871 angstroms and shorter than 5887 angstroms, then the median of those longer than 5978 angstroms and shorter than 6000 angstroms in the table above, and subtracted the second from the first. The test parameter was 0.3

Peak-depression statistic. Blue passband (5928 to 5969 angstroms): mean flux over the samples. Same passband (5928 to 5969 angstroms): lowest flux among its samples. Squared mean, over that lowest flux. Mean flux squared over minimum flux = 19.6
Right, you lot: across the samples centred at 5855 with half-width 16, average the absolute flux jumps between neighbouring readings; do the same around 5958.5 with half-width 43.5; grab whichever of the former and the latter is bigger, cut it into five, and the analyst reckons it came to 0.210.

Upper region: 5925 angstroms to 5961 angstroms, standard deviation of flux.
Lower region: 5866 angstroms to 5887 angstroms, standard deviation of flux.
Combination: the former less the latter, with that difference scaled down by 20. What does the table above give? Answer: 0.019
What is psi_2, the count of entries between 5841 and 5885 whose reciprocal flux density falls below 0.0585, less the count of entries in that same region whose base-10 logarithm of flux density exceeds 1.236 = 2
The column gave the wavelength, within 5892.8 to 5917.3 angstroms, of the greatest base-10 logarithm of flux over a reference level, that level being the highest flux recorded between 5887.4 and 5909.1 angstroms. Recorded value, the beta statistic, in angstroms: 5902.31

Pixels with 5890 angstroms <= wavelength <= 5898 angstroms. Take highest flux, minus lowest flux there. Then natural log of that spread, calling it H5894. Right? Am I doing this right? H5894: 0.53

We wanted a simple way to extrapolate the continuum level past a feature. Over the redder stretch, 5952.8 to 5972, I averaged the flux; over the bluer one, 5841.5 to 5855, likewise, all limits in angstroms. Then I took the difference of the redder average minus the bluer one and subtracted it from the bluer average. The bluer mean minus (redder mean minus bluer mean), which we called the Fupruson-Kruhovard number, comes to 16.3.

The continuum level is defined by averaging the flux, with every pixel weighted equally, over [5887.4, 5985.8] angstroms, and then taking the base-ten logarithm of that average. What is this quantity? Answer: 1.229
